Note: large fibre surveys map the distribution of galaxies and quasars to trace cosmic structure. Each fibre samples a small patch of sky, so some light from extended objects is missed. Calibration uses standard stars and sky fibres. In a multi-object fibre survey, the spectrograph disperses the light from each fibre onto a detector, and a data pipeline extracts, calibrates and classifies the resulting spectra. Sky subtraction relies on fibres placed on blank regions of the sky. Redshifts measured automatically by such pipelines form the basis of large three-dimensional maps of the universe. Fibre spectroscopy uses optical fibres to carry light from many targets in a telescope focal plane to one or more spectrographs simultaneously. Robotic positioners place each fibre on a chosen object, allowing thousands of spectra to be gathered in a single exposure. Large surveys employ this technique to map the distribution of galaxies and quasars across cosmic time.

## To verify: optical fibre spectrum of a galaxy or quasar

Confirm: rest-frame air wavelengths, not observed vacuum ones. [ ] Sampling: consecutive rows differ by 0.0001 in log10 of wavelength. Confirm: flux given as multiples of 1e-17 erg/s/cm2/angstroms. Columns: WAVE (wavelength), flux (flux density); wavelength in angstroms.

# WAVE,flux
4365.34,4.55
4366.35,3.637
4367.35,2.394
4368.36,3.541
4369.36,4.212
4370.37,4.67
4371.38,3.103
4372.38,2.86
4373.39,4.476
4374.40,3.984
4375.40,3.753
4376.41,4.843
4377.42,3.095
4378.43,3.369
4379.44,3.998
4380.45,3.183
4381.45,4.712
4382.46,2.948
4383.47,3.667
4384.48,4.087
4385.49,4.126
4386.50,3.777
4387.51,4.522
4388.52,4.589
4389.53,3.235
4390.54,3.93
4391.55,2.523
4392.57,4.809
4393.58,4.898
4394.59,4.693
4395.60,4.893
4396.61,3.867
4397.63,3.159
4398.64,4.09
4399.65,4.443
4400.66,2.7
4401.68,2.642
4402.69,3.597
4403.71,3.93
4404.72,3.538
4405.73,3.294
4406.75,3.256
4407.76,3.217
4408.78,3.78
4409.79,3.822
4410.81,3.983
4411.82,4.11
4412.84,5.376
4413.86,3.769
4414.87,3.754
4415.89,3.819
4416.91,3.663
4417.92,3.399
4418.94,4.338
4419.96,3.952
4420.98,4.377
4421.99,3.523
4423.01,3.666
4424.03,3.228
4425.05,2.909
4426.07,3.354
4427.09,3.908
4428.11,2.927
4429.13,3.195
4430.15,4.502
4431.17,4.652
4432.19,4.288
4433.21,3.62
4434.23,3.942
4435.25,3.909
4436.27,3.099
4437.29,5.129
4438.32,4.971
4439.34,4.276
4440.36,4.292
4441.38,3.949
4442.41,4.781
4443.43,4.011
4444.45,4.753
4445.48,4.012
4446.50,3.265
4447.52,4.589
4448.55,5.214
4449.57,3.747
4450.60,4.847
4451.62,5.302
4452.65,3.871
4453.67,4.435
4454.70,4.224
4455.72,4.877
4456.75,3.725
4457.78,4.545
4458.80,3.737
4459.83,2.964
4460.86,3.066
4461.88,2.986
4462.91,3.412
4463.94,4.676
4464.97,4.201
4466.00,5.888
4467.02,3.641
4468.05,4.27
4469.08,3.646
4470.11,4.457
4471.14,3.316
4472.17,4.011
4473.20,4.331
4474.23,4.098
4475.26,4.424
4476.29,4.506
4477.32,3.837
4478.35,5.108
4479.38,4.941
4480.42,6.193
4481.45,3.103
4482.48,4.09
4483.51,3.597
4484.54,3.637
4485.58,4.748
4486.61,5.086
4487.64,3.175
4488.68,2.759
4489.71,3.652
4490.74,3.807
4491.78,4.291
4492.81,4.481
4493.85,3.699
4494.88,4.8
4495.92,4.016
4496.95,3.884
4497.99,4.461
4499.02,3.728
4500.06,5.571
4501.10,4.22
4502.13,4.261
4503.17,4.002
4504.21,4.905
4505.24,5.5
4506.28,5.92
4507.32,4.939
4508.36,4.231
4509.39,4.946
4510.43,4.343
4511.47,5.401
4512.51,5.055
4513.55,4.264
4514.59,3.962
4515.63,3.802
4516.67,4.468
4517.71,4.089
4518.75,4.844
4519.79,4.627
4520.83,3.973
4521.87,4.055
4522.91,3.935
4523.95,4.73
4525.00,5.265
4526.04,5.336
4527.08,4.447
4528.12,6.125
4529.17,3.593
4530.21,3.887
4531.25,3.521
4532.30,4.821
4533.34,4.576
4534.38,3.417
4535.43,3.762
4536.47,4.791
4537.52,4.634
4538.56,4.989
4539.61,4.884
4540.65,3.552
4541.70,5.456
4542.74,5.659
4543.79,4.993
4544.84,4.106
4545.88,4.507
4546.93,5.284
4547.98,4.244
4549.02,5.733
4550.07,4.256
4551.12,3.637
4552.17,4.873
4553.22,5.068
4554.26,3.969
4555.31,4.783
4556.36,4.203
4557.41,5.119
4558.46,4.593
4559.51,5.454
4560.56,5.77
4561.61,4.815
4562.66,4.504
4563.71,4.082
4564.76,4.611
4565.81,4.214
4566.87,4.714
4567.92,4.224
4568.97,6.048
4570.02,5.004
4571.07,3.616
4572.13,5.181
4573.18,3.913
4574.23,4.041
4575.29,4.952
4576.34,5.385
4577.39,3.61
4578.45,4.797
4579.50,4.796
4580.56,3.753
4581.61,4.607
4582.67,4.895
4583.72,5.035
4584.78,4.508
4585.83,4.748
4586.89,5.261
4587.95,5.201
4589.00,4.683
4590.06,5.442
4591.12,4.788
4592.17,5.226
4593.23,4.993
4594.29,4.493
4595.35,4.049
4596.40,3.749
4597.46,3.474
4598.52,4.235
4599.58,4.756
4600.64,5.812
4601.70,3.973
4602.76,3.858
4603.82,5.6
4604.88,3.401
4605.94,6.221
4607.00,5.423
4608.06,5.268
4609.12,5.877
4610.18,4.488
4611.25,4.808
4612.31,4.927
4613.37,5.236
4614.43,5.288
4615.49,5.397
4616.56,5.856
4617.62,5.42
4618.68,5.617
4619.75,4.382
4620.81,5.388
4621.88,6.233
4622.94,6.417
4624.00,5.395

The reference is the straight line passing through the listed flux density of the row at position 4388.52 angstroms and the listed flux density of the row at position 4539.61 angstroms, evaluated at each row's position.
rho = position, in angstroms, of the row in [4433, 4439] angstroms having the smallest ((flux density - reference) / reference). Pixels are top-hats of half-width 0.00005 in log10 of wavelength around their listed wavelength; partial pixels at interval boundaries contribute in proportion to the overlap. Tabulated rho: 4436.27 angstroms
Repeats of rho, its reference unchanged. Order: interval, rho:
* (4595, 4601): 4597.46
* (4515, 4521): 4515.63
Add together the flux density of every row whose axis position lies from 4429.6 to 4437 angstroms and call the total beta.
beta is 28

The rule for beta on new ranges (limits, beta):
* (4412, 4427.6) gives 57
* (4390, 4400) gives 41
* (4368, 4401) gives 129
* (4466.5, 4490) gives 95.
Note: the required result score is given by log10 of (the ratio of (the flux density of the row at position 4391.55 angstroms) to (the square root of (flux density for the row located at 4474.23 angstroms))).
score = 0.10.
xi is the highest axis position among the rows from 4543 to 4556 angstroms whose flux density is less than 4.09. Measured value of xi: 4554.26 angstroms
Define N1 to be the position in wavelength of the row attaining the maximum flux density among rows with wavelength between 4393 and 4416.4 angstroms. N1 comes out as 4412.84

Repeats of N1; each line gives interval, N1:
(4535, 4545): 4542.74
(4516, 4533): 4528.12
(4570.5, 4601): 4600.64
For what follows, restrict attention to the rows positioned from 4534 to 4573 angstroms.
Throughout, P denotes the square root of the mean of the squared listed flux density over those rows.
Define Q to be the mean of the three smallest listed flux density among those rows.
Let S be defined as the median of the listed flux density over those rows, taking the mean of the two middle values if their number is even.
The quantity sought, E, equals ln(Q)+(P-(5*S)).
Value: -17.6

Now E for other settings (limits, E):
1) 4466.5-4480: -15.9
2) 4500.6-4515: -17.0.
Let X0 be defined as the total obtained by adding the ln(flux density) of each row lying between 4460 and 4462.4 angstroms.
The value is 2.2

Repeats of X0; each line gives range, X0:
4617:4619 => 3.4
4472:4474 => 2.9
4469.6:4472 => 2.7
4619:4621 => 3.2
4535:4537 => 2.9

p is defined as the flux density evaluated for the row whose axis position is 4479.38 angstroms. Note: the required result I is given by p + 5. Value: 9.9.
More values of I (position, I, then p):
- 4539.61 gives 9.9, 4.884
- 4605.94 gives 11.2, 6.221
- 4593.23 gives 10.0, 4.993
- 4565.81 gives 9.2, 4.214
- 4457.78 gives 9.5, 4.545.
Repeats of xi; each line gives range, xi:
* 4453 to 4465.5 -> 4462.91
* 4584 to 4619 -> 4604.88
